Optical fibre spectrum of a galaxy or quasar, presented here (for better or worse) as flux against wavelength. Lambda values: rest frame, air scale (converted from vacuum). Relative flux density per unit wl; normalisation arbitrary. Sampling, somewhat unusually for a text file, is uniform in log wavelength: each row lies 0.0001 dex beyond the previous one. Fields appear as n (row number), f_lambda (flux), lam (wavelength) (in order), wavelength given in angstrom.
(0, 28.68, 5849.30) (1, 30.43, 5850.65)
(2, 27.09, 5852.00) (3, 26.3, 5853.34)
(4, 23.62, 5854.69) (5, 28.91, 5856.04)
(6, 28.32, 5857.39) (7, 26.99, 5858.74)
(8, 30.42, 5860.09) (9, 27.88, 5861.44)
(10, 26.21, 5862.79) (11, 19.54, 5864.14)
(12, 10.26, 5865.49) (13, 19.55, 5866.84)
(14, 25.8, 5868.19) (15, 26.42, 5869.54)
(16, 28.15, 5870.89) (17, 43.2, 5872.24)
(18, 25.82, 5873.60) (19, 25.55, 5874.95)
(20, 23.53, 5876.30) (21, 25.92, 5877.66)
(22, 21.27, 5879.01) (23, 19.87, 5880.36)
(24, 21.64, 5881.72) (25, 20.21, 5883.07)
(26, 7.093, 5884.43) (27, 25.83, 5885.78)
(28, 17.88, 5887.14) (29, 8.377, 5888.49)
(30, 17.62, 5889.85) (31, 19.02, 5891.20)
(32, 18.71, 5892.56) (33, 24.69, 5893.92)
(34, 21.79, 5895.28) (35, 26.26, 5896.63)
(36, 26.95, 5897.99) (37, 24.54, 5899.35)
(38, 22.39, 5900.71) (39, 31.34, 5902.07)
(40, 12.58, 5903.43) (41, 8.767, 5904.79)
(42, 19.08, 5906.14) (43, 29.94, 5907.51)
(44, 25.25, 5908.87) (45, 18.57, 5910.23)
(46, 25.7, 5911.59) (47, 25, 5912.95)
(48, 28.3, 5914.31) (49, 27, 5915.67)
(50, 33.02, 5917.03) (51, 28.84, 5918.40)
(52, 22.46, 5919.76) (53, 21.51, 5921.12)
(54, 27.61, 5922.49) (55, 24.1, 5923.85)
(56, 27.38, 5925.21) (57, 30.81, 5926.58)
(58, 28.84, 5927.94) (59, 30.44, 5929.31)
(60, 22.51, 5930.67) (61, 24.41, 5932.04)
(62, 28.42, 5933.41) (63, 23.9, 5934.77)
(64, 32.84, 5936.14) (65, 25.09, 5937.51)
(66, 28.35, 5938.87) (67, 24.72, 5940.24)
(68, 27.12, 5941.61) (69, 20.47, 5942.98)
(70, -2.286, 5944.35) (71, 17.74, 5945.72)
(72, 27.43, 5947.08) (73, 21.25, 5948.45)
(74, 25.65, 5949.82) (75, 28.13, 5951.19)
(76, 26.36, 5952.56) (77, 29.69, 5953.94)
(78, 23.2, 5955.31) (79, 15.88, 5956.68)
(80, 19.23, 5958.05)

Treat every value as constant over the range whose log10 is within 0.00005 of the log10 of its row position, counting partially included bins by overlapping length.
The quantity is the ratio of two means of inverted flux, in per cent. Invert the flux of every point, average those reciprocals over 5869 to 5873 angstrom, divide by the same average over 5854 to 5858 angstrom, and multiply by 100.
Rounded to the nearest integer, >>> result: 86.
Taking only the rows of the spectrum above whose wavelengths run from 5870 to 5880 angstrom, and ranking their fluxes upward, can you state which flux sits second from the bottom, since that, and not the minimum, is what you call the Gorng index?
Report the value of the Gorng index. 23.53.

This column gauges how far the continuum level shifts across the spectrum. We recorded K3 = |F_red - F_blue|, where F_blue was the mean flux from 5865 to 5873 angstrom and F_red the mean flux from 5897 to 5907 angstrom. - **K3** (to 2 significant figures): 4.8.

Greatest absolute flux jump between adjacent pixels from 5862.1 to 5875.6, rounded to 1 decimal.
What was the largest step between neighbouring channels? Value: 17.4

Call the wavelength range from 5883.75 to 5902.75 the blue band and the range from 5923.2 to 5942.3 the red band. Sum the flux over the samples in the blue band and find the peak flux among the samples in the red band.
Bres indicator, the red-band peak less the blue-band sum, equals -260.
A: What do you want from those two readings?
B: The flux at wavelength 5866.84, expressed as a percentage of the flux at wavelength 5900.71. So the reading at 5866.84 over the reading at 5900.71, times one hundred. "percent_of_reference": 87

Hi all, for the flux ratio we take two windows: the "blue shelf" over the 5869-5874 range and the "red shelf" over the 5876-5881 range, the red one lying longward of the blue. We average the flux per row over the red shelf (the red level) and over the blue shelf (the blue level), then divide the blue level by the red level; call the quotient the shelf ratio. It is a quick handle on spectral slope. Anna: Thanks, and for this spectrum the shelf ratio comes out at 1.4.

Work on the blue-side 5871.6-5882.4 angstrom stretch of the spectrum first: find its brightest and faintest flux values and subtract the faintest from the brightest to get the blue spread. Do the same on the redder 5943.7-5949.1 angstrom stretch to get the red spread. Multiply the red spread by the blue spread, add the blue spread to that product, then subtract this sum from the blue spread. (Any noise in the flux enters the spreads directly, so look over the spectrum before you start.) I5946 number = -693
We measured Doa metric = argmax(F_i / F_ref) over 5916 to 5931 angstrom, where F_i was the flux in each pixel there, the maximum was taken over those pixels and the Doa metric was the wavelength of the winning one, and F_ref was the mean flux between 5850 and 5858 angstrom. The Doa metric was 5917.03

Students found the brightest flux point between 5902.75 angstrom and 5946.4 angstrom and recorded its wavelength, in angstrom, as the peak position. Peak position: 5917.03 angstrom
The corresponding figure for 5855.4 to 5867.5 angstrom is 5860.09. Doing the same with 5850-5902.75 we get 5872.24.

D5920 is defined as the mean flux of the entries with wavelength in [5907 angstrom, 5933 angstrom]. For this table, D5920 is 26.4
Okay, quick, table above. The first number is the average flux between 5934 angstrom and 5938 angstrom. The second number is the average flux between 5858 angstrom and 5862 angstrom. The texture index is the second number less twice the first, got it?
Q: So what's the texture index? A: -26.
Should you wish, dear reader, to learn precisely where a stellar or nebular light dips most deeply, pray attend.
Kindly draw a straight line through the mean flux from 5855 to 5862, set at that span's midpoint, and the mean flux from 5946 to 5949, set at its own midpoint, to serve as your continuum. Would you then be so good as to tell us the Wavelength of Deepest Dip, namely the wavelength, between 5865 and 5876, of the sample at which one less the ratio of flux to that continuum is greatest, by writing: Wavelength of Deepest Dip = 5865.49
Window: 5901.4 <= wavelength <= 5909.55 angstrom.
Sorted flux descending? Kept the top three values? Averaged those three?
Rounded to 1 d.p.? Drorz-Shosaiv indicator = 28.8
